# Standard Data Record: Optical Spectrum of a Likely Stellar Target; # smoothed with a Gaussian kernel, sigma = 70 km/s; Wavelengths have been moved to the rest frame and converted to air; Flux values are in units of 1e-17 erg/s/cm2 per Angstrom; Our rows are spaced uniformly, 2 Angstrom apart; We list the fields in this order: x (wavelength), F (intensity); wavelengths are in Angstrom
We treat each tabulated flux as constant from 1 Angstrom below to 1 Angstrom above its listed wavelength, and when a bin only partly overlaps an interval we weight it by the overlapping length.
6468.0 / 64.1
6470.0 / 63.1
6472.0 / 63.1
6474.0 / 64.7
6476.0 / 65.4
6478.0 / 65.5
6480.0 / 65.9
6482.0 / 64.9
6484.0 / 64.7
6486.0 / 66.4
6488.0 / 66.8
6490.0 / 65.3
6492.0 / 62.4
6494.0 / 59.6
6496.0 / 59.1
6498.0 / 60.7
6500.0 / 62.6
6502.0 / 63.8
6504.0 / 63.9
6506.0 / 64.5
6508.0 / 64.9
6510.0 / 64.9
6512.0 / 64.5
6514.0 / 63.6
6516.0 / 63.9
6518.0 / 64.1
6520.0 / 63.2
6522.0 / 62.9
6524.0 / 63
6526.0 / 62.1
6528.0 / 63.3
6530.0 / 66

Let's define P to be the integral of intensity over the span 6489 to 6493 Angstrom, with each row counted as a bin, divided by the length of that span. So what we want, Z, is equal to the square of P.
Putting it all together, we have 4077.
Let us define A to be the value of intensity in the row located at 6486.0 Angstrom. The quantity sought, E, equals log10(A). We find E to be 1.82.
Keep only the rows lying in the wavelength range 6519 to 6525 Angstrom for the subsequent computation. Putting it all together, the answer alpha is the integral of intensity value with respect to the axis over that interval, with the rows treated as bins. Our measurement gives 378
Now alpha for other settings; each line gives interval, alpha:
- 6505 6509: 259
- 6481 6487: 392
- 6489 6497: 493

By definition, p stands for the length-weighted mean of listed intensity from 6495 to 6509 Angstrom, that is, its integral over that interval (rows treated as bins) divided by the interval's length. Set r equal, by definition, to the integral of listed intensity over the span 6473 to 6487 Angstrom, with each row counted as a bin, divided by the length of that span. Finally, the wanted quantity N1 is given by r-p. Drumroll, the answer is 2.6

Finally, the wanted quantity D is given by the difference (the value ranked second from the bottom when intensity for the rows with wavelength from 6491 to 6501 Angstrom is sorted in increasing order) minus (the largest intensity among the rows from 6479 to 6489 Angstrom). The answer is -7.2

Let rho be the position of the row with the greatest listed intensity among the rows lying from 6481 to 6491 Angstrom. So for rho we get 6488.0 Angstrom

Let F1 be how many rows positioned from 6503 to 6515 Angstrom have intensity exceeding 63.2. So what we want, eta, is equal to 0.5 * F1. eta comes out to 3.0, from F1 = 6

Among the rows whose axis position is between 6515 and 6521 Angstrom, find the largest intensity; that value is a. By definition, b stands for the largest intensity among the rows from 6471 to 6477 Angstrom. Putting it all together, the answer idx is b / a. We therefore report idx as 1.02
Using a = 64.1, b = 65.4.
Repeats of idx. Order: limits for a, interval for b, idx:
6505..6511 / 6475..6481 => 1.02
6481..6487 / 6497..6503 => 0.96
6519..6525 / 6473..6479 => 1.04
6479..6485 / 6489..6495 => 0.99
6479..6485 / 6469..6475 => 0.98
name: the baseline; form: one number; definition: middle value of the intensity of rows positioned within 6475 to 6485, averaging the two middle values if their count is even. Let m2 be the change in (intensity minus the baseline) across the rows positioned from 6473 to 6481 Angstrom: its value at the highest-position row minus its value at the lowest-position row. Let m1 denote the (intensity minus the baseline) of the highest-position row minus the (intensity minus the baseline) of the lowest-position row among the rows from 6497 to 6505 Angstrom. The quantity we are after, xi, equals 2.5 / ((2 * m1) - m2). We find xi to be 0.5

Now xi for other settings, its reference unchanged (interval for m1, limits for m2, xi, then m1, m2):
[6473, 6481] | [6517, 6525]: 0.7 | 1.2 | -1.1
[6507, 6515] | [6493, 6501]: -0.4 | -1.3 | 3.0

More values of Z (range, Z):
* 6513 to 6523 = 4037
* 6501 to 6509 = 4131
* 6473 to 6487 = 4272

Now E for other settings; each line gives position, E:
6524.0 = 1.80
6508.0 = 1.81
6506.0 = 1.81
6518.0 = 1.81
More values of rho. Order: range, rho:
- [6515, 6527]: 6518.0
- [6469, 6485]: 6480.0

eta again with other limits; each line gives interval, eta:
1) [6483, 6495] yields 2.0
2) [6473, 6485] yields 3.0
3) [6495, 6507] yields 1.5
